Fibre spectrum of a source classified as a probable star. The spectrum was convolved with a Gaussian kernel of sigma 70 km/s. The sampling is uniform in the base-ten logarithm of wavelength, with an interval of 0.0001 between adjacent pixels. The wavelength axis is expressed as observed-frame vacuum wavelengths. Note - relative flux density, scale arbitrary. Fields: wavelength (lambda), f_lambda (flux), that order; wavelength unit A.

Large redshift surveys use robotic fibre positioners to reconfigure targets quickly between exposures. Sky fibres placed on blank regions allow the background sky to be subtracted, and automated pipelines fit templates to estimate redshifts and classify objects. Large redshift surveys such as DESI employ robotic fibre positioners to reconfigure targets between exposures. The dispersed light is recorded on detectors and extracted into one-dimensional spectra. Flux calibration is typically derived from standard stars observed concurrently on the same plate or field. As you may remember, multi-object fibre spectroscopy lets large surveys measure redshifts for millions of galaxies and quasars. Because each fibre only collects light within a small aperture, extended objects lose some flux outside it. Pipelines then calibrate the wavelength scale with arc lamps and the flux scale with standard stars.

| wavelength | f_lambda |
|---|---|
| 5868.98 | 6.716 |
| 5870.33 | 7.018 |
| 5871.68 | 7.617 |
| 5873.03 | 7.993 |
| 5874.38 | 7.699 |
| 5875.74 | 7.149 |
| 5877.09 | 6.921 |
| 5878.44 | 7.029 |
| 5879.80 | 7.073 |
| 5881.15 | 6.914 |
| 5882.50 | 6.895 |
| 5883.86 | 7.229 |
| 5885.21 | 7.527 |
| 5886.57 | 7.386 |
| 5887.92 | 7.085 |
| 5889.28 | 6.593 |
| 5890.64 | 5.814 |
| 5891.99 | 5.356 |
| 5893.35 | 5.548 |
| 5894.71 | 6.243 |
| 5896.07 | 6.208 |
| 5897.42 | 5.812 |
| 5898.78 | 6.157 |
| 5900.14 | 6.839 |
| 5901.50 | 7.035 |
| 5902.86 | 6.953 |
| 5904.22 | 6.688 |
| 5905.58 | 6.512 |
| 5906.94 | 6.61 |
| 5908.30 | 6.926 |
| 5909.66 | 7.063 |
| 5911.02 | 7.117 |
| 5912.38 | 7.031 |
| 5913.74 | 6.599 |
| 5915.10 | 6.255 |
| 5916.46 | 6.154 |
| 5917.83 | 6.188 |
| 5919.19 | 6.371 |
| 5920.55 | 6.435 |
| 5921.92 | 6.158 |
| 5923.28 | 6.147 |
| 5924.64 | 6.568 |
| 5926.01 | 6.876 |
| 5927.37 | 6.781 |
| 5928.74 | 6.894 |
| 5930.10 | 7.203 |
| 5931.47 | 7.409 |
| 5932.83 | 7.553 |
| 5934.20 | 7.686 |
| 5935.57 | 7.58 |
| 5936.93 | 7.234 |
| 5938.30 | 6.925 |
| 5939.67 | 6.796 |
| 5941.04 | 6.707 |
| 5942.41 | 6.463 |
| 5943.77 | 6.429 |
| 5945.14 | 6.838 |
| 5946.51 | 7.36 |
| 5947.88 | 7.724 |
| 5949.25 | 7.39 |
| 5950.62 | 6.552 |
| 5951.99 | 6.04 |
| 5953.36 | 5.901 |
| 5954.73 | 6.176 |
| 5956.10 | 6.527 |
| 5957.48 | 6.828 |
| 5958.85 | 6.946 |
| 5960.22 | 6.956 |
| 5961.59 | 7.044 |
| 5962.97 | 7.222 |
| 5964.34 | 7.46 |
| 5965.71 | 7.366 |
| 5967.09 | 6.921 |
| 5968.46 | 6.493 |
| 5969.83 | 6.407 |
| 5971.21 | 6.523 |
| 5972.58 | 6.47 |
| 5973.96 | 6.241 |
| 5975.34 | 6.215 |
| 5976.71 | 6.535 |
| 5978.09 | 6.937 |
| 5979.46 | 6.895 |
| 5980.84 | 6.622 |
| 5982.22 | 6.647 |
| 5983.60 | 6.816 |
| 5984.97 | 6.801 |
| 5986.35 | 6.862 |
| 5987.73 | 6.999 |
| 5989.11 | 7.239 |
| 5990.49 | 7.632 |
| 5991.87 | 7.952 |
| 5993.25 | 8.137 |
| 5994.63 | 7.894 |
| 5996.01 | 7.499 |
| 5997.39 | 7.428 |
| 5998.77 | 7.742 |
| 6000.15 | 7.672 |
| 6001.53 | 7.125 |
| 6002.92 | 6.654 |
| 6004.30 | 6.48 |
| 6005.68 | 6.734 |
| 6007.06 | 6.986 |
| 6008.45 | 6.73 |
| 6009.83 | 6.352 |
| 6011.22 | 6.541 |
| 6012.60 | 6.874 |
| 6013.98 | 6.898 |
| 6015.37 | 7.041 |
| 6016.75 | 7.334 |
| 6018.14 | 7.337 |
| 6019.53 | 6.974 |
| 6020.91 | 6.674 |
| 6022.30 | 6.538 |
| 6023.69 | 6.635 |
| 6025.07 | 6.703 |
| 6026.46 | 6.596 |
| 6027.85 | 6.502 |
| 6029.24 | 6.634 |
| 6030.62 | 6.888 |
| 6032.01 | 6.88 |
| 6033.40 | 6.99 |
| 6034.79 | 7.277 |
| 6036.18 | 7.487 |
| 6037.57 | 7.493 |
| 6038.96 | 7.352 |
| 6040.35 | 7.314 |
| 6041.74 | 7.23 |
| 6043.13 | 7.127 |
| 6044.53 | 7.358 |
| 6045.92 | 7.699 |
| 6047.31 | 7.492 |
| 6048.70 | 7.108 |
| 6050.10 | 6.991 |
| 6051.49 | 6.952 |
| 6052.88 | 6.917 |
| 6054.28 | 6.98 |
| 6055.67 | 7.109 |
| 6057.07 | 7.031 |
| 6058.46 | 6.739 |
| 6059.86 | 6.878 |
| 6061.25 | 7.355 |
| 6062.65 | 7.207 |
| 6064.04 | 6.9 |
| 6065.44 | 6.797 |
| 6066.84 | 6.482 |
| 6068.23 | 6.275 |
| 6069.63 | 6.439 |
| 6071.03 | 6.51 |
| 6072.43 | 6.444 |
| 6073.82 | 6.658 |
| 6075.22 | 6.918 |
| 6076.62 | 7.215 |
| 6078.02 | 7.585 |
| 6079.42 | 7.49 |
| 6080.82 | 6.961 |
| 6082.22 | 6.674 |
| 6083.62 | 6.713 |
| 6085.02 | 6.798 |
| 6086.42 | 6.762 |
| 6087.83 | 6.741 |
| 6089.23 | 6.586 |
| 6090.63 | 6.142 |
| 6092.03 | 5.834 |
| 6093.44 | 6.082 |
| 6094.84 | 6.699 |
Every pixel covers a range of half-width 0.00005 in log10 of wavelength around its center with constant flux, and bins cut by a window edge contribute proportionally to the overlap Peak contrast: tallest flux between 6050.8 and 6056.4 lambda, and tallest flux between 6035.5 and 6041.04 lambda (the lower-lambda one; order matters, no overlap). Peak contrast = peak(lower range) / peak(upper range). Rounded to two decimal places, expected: 1.05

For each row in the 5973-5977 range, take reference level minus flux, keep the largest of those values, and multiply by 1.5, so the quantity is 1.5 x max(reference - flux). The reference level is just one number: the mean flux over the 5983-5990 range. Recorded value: 1.1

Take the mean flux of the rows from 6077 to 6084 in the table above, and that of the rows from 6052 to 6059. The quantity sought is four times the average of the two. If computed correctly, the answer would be 28.1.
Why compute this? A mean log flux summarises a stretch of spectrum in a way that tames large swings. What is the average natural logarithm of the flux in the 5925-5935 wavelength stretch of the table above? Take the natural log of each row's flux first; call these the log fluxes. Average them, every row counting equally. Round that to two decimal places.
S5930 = 1.97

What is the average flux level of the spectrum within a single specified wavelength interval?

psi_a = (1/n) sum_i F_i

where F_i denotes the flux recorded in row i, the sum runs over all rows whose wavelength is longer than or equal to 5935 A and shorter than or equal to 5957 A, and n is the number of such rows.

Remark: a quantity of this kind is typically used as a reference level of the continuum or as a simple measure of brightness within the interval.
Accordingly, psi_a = 6.79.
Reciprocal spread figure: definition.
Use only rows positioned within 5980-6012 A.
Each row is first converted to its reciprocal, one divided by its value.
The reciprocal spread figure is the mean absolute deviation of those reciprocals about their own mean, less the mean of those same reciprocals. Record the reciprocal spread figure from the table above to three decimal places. -0.133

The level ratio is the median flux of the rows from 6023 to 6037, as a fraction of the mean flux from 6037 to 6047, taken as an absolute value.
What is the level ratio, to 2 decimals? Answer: 0.92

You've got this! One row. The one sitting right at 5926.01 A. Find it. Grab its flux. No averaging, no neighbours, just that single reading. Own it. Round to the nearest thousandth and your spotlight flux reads 6.876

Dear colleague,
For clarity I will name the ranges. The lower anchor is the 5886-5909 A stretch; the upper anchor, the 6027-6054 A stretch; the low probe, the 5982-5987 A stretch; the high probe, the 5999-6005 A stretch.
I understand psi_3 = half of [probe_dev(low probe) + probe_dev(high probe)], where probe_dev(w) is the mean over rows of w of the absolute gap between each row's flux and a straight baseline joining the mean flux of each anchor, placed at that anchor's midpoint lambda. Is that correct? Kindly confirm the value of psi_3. 0.26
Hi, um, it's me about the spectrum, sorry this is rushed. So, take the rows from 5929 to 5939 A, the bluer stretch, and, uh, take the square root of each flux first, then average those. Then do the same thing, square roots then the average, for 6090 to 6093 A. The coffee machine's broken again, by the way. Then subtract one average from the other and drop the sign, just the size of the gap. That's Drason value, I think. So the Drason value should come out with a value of 0.27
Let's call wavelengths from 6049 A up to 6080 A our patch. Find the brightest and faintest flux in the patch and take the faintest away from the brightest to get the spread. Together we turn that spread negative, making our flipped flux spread -1.3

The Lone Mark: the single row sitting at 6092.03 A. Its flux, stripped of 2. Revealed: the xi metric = 3.8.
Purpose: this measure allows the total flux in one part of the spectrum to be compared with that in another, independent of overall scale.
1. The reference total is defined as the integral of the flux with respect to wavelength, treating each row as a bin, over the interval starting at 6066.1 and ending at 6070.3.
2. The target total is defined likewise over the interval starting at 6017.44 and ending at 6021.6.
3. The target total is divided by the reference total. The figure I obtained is 1.08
